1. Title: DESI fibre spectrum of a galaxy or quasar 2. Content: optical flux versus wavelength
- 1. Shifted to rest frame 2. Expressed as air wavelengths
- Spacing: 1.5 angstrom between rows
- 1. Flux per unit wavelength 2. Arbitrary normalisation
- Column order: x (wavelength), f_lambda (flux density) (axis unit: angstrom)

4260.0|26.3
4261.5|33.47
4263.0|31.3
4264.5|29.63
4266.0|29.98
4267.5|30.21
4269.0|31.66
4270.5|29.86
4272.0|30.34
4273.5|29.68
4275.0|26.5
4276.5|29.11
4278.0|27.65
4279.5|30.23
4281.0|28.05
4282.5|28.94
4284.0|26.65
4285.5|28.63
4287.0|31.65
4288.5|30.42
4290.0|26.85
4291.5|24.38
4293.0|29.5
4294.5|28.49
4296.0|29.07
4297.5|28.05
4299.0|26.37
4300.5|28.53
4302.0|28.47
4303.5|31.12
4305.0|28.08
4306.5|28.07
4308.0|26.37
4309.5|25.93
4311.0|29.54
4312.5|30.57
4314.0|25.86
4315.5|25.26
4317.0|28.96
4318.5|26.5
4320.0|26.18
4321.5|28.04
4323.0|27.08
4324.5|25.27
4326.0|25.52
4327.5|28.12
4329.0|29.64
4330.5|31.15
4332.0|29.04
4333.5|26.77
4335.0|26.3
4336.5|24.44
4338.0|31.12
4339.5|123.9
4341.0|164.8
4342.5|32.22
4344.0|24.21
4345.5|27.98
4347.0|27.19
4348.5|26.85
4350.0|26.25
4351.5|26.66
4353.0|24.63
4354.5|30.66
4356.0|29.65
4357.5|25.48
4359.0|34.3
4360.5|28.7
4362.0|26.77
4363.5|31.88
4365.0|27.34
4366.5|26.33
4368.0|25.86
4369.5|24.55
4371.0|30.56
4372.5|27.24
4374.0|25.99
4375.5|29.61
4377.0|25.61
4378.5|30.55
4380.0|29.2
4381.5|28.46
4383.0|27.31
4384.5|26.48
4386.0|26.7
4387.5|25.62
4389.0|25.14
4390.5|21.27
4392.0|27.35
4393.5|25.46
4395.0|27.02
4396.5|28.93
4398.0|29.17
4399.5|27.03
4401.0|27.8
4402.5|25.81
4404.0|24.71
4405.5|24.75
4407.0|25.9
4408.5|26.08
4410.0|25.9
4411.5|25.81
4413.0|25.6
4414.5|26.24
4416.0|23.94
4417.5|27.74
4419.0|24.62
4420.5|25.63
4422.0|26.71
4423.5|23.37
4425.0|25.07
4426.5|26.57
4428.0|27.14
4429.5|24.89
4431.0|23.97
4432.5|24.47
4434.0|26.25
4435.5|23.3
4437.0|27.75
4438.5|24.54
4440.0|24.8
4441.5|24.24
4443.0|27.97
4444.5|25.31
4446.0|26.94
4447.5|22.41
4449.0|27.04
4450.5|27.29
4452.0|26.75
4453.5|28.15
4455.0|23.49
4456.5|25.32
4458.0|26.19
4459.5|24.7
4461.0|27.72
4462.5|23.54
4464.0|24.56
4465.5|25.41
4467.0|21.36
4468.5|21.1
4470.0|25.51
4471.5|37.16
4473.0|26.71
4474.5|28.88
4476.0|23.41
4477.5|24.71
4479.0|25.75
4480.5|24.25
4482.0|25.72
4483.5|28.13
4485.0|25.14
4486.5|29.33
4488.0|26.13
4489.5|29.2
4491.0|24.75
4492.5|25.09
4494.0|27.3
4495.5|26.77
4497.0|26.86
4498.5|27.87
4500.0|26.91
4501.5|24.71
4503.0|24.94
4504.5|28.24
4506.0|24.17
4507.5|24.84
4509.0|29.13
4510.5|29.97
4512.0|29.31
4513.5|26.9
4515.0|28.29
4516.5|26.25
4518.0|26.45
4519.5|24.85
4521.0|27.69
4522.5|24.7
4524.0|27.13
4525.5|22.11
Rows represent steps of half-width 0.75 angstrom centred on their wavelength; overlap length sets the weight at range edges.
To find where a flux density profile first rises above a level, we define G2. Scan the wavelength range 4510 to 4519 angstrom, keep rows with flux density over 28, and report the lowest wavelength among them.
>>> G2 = 4510.5 angstrom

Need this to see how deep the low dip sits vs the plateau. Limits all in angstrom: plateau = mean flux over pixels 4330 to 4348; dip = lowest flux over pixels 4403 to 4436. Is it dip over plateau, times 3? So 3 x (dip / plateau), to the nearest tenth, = 1.5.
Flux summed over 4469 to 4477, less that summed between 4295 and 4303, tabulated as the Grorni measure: 1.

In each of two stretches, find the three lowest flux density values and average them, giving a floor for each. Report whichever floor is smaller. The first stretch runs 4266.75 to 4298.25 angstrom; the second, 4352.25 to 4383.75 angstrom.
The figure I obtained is 24.9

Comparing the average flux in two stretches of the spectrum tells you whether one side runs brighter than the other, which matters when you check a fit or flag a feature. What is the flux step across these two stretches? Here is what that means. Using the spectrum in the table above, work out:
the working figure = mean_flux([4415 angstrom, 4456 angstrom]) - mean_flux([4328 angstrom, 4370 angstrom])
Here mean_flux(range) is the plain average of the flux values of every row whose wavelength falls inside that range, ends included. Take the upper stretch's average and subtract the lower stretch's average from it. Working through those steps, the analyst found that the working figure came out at -11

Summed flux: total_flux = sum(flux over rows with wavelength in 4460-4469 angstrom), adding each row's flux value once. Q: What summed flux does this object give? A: 144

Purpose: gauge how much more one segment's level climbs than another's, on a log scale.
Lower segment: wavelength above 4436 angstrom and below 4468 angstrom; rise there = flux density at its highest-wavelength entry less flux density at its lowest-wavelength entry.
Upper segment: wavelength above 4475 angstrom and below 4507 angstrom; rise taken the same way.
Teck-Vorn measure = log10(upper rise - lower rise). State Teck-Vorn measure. 0.85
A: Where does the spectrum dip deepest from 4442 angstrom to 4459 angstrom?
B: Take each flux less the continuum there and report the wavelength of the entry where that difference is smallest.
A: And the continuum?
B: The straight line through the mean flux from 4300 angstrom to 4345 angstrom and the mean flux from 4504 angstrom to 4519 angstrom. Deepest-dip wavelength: 4447.5 angstrom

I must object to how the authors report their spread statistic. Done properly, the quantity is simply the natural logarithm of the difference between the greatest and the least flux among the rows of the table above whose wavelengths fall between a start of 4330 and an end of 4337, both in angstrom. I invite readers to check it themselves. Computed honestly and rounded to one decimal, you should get 1.9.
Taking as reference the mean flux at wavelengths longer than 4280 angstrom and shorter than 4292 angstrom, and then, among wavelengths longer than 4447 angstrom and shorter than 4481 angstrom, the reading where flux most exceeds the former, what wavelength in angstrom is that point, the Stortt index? 4471.5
